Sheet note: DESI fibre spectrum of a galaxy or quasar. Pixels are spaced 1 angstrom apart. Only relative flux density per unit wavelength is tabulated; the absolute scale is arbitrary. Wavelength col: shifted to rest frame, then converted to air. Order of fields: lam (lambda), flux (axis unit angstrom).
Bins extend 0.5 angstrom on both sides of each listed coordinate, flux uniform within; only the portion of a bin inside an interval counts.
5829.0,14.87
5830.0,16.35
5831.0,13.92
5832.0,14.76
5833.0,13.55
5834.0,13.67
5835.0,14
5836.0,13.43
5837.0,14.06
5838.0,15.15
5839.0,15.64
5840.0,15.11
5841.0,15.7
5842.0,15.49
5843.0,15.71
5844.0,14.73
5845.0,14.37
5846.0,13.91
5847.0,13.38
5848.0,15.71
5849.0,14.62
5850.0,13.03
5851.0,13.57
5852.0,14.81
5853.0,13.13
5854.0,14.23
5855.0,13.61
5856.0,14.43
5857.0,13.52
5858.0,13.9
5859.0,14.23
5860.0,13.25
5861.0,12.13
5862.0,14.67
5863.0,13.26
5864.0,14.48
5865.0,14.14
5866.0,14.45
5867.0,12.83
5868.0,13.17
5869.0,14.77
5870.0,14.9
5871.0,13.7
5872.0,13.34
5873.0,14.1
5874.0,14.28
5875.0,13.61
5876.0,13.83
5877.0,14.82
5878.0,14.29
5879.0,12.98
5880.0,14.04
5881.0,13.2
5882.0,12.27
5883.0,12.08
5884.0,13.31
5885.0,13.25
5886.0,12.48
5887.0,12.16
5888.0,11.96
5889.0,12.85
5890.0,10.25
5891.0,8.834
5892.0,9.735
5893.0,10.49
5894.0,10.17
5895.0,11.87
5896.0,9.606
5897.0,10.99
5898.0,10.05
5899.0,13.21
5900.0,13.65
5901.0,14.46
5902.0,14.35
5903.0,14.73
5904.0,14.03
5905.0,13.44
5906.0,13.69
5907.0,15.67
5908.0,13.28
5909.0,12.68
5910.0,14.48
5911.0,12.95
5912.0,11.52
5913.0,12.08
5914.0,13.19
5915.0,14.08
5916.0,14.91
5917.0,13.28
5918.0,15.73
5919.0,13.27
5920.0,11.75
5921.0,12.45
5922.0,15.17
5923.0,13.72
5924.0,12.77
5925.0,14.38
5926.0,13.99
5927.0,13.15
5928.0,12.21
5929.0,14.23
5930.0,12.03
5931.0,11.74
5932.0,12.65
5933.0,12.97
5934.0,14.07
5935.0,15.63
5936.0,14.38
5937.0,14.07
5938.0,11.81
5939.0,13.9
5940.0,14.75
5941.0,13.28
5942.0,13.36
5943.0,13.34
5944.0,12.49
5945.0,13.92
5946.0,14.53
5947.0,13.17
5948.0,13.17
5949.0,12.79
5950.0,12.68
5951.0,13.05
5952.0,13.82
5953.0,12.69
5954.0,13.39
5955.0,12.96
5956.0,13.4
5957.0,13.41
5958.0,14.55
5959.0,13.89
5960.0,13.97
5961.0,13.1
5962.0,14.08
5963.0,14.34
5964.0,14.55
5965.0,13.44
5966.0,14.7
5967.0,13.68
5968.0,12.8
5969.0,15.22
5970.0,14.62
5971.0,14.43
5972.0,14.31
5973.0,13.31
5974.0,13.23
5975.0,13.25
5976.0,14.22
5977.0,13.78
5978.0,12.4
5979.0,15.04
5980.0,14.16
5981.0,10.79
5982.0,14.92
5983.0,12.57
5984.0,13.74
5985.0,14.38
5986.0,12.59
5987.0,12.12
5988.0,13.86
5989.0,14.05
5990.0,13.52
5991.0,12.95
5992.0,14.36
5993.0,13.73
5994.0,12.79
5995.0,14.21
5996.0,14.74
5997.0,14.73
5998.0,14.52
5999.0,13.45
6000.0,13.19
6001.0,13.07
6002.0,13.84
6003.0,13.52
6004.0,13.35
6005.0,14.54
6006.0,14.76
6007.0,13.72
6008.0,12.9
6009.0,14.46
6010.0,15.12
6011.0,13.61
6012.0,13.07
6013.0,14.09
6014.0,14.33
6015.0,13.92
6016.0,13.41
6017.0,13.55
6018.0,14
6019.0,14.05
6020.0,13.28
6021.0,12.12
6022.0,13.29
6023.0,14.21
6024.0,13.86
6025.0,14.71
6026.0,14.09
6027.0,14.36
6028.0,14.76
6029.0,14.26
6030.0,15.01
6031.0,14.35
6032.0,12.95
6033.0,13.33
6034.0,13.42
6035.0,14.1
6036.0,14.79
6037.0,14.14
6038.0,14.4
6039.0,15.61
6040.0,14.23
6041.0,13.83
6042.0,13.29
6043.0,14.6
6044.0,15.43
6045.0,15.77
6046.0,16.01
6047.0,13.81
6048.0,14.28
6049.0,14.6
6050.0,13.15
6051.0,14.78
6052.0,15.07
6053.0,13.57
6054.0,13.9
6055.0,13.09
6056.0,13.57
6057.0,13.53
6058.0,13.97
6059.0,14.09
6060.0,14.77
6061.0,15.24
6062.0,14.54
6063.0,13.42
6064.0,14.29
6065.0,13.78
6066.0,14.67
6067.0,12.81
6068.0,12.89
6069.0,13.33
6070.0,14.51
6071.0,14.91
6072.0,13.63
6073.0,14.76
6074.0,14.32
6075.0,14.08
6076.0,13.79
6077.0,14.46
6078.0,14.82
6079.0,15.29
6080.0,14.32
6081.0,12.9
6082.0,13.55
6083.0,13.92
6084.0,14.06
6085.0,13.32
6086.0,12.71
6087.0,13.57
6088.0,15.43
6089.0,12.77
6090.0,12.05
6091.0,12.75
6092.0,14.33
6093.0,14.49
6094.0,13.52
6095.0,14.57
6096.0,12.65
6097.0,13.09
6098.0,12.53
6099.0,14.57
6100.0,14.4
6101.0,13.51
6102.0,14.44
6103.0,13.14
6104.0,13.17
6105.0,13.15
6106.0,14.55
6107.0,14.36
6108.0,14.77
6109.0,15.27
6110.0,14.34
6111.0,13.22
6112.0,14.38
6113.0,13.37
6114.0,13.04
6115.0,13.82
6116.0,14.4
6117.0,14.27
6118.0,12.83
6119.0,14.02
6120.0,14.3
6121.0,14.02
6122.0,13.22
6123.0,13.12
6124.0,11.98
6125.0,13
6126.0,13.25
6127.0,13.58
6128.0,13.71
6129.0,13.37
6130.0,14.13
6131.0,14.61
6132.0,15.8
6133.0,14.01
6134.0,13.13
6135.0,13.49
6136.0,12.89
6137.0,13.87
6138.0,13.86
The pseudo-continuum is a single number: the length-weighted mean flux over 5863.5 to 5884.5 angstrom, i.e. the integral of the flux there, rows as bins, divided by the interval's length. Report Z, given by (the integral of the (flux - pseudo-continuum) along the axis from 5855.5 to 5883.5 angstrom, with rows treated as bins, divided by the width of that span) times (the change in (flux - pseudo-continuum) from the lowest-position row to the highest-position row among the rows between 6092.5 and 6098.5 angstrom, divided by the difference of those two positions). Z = 0.002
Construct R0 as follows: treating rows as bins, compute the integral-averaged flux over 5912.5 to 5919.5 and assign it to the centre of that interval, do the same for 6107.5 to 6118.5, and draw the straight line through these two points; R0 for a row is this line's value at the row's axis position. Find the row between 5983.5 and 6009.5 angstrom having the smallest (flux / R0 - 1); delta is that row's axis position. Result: 5987.0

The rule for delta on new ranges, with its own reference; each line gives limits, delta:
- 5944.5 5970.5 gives 5950.0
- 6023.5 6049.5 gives 6032.0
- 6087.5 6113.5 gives 6090.0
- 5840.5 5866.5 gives 5861.0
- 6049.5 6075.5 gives 6067.0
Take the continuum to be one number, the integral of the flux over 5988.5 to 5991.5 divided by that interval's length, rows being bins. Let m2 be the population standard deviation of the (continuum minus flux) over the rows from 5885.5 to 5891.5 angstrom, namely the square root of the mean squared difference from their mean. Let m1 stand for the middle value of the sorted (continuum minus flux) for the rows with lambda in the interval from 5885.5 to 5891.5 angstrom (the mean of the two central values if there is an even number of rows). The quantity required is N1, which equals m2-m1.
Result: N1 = 0.0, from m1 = 1.45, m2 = 1.42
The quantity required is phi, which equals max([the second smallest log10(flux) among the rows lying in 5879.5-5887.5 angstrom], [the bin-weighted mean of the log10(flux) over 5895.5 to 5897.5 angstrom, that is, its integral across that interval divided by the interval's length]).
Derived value 1.08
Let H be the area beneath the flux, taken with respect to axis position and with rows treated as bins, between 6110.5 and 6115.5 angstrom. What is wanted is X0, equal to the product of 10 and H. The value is 678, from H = 68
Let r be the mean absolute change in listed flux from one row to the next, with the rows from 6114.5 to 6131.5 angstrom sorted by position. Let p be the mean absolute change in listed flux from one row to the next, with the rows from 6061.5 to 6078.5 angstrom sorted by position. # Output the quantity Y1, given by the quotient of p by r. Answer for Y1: 1.27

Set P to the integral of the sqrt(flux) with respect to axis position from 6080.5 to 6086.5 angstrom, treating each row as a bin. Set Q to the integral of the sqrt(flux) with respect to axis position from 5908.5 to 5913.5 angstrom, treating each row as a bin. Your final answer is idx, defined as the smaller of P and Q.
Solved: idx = 18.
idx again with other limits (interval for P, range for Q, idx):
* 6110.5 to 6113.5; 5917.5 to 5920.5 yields 11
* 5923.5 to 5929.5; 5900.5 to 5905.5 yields 19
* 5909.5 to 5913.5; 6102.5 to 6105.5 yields 11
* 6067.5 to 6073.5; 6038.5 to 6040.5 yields 8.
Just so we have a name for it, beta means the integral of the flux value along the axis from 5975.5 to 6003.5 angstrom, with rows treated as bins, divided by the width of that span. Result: 13.6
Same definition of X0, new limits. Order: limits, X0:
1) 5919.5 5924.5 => 659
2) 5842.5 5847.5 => 721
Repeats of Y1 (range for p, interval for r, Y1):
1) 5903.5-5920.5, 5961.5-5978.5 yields 1.84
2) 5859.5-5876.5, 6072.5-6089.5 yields 1.10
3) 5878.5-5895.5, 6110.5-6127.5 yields 1.31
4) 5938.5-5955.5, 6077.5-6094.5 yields 0.71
